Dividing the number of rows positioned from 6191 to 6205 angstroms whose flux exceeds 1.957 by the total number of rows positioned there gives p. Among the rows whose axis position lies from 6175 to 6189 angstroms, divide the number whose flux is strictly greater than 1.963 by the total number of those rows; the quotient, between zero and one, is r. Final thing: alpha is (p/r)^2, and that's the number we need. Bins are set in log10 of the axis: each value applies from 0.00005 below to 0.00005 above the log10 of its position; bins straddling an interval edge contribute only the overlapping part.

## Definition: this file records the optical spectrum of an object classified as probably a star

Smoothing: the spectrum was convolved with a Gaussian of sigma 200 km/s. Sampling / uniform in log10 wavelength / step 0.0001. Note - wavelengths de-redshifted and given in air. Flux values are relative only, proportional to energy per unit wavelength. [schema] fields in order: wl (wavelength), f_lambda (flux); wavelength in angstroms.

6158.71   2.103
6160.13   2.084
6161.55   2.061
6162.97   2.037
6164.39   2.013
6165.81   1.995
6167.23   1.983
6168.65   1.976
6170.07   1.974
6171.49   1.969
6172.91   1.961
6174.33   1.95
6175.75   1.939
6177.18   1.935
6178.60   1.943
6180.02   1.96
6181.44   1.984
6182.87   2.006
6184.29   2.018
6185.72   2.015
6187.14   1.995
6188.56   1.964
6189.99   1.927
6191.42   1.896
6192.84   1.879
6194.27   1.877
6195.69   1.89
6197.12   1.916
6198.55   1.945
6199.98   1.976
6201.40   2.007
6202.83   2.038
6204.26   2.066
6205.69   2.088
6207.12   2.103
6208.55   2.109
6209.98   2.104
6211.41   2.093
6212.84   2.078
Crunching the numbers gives 0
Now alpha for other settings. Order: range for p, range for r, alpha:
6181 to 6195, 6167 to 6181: 2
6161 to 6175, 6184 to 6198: 5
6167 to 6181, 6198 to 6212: 0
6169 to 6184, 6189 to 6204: 4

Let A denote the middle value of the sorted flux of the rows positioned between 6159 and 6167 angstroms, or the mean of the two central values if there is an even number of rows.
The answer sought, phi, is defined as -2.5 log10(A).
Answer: -0.77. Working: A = 2.04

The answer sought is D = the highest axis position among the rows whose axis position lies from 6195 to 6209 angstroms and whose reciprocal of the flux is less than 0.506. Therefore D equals 6208.55 angstroms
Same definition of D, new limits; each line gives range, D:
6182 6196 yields 6187.14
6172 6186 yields 6185.72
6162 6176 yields 6167.23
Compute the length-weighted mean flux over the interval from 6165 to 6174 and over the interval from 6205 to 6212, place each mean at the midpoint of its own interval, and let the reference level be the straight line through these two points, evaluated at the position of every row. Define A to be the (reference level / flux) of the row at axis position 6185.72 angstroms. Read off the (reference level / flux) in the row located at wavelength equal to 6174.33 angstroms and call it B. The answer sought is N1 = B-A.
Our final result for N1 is 0.015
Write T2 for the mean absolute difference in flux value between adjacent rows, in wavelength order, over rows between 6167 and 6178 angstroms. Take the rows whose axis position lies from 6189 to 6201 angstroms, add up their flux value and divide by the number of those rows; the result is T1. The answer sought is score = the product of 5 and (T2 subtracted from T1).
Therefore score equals 9.53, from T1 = 1.91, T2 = 0.007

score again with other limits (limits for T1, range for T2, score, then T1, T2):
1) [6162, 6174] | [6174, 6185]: 9.87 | 1.99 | 0.014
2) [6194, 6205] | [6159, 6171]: 9.74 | 1.96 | 0.016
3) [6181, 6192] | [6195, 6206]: 9.74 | 1.98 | 0.028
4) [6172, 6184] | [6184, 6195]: 9.70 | 1.96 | 0.020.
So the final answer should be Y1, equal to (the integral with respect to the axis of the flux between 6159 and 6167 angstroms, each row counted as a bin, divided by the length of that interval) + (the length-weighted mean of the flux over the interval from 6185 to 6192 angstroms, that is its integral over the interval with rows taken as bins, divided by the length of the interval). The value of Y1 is 4.00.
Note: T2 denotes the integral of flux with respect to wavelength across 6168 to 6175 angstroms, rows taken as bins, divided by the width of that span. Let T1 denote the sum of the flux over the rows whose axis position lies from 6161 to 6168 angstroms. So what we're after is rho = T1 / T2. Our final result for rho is 5.13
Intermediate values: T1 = 10.1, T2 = 1.97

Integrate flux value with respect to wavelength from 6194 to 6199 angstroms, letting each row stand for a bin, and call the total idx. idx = 9.5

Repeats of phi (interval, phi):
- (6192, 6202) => -0.71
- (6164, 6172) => -0.74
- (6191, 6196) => -0.69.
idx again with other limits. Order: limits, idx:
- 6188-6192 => 7.7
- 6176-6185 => 17.7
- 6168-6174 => 11.8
